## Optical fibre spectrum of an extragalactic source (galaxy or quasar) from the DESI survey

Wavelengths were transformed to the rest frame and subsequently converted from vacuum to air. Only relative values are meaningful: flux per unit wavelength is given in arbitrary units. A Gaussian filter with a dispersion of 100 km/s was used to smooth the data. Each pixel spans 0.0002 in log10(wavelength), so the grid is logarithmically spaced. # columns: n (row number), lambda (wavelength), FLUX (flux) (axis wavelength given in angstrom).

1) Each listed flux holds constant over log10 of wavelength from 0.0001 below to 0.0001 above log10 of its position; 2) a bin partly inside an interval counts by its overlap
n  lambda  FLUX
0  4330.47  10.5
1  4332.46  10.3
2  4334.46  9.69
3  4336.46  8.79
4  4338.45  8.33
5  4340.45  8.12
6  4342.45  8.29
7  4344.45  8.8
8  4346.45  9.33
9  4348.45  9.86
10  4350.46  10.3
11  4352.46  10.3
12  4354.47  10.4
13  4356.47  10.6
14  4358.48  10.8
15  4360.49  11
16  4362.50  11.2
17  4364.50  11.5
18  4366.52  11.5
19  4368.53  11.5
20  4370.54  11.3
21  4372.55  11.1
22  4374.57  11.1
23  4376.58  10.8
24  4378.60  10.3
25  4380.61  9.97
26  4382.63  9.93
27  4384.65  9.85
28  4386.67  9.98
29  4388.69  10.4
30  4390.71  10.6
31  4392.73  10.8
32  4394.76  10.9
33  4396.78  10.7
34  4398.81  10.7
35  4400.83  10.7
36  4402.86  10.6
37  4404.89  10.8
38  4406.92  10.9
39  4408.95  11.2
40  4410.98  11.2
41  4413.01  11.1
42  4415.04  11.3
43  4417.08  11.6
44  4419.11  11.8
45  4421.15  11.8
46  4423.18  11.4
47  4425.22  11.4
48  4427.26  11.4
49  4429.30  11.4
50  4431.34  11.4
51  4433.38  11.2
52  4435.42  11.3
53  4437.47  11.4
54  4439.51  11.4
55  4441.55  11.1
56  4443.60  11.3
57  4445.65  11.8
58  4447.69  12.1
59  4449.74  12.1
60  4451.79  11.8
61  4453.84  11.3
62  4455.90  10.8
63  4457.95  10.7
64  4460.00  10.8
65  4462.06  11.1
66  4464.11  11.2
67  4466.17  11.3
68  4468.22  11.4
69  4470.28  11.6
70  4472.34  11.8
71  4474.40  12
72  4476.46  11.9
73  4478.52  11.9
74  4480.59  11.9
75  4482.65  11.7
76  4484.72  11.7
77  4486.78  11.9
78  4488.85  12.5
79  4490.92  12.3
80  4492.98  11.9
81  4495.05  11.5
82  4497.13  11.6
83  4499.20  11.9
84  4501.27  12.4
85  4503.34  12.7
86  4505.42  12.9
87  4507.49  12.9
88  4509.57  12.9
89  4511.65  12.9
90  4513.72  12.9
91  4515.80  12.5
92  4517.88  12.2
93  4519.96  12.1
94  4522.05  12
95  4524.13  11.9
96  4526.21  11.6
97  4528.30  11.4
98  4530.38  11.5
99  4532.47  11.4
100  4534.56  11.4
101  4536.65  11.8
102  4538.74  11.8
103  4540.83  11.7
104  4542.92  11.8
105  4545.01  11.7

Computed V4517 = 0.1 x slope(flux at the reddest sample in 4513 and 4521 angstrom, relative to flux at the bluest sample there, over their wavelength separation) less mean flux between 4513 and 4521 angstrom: -12.4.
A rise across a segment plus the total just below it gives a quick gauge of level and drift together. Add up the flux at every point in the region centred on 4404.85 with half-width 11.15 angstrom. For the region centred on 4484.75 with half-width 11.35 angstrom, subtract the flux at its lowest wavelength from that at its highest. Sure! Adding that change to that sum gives 120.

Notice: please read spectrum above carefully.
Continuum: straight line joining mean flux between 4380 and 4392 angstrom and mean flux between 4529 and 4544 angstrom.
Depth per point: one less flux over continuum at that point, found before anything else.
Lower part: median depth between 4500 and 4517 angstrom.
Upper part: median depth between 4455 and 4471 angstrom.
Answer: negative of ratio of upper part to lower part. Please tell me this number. -0.2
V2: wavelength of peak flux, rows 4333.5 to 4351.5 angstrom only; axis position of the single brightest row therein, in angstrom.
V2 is 4350.46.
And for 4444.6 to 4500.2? 4488.85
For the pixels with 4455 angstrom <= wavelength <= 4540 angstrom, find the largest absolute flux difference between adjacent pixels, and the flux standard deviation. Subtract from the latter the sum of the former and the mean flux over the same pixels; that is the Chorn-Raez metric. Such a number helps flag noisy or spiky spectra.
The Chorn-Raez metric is -11.9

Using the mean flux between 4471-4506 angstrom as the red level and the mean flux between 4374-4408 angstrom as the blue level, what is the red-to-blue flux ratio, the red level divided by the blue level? 1.14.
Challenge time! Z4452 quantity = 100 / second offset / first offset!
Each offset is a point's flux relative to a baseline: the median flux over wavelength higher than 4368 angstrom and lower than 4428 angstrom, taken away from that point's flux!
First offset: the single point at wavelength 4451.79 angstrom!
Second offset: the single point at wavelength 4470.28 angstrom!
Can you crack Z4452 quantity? 159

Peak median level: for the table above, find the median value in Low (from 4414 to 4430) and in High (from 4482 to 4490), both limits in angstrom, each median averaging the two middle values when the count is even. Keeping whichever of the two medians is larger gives 11.8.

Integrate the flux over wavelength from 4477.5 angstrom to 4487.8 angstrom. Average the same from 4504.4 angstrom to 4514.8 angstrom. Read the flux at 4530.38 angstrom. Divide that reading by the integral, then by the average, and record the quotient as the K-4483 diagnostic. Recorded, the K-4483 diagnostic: 0.0073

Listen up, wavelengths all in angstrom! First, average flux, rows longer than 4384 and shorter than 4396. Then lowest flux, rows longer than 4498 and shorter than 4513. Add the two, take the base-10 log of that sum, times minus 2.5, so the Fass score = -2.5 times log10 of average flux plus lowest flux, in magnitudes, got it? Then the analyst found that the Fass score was -3.37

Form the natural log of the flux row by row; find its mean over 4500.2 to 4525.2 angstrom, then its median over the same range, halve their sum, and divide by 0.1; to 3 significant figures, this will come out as 25.3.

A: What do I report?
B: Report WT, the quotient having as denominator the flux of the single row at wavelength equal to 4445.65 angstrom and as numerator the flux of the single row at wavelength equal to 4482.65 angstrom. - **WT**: 0.99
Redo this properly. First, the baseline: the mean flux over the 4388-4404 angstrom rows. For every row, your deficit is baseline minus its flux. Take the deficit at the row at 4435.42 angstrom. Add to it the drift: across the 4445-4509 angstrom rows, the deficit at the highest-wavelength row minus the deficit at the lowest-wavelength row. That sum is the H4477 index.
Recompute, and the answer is -1.7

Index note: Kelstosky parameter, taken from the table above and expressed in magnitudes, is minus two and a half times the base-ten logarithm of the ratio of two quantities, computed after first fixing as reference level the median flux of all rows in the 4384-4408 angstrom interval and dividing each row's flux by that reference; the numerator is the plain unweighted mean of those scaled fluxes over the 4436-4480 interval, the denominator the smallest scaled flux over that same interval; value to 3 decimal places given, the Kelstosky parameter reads -0.075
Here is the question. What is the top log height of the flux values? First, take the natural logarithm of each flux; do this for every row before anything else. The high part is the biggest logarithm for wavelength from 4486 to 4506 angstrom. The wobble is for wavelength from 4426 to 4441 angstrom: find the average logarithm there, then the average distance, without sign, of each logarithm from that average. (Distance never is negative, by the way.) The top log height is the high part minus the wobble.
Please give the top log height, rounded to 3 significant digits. 2.55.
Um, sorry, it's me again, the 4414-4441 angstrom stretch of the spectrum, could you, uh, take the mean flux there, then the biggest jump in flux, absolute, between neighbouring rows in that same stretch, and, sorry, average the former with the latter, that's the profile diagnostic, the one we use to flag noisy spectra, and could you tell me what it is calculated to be 5.92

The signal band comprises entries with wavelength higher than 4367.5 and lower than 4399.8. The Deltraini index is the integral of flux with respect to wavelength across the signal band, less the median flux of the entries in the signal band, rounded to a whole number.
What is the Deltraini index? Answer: 332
